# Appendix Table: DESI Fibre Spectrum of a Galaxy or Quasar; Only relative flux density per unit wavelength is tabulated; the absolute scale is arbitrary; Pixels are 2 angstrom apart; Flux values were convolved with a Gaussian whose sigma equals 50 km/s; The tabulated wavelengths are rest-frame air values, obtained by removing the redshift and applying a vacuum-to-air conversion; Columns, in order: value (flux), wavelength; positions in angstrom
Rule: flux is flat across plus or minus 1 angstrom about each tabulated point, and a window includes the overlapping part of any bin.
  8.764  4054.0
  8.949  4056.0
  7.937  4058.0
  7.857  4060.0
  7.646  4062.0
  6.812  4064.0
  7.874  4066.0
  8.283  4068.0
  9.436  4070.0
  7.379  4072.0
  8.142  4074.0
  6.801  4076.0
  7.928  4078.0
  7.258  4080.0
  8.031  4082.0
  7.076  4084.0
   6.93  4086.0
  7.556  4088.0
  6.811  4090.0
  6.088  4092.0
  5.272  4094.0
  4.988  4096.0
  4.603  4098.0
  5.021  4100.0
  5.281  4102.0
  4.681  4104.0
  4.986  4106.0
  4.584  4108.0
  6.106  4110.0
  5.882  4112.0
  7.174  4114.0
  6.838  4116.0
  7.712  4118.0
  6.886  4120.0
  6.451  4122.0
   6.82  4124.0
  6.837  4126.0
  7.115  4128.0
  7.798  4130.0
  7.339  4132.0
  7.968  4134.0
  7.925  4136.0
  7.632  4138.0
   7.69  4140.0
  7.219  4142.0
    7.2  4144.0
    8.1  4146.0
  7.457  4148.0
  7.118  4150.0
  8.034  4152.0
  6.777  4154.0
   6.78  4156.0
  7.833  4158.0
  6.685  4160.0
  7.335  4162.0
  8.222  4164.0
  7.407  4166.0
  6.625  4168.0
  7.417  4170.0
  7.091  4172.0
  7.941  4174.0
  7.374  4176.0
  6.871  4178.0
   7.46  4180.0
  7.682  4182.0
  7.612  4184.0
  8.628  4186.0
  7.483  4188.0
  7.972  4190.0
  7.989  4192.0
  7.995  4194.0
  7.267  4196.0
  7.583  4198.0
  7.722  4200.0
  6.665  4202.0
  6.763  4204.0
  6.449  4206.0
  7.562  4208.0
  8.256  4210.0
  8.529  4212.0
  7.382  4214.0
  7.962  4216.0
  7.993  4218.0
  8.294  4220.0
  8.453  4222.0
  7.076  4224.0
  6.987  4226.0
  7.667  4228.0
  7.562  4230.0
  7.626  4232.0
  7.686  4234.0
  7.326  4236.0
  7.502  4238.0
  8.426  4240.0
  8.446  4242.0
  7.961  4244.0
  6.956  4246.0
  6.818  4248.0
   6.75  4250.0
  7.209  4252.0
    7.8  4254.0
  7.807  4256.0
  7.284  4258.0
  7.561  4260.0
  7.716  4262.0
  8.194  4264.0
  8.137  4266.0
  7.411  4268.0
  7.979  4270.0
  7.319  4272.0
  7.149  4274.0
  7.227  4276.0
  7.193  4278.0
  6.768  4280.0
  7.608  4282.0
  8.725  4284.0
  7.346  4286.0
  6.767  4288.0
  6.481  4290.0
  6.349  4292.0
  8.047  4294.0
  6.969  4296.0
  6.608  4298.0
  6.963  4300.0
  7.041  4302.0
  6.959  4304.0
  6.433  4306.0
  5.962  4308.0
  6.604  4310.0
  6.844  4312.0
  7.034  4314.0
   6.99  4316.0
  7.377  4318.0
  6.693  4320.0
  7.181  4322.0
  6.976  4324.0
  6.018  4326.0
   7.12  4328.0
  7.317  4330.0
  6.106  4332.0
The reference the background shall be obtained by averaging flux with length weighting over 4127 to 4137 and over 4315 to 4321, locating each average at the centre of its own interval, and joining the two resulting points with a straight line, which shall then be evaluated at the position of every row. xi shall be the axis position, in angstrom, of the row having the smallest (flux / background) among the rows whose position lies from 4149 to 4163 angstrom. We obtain 4160.0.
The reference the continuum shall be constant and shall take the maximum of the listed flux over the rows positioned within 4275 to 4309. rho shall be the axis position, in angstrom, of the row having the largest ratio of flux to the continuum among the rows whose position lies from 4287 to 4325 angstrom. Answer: 4294.0 angstrom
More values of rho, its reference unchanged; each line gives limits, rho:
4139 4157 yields 4146.0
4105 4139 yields 4134.0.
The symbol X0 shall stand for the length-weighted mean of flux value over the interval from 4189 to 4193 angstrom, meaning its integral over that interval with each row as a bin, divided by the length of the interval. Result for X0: 8.0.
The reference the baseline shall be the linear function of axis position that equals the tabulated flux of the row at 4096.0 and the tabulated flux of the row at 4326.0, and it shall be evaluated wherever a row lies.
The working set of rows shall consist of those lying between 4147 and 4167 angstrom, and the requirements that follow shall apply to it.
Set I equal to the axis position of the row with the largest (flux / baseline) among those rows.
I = 4164.0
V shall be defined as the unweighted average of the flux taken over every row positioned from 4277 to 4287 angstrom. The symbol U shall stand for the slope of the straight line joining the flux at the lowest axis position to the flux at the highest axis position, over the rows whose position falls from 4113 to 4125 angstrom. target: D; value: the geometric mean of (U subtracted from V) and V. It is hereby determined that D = 7.55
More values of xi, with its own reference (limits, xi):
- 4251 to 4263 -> 4252.0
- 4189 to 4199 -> 4196.0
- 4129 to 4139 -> 4132.0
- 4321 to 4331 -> 4326.0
